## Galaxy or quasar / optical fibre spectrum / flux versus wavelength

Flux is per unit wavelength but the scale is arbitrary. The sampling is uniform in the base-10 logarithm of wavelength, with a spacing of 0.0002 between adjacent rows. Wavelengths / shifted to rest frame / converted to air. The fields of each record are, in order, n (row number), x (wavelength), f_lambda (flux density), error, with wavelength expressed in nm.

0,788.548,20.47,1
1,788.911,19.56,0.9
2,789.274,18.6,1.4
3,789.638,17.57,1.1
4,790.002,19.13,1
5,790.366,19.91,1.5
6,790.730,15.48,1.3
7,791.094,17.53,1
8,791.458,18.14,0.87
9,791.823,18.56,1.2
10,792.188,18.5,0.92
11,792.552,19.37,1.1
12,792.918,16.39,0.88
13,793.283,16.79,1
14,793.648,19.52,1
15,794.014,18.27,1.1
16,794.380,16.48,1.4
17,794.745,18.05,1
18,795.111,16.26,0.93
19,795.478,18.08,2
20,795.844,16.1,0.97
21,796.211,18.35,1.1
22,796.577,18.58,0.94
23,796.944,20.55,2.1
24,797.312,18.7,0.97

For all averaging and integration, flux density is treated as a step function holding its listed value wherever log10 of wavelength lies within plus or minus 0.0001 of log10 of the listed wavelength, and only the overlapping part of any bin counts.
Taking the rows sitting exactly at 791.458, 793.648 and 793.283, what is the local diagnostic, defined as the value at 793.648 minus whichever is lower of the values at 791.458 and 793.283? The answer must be 2.7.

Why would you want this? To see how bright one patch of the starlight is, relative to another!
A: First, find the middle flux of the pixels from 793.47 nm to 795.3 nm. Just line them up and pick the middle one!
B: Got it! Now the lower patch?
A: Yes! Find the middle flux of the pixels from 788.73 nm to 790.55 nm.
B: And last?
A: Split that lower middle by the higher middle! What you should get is 1.06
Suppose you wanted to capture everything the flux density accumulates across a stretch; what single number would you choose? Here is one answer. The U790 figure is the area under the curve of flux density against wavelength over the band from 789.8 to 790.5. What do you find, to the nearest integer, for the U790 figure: 14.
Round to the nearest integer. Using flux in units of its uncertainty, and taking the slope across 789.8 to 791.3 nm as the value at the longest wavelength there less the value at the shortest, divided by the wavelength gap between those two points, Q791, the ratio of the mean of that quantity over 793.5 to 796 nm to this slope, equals -11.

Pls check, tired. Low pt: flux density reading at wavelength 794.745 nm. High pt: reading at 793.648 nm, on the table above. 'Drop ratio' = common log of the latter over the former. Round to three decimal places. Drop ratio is 0.034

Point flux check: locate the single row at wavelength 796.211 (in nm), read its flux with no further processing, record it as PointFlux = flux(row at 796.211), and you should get 18.35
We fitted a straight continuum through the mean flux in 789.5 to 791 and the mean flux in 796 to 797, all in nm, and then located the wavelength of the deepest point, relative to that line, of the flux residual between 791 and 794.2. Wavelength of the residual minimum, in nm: 792.918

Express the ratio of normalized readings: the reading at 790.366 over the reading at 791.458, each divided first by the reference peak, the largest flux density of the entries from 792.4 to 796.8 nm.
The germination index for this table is 1.10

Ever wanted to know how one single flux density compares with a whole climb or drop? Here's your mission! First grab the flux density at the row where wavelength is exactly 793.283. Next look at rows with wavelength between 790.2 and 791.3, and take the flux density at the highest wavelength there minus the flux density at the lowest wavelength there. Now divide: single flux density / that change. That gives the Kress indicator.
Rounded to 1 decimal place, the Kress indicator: -7.1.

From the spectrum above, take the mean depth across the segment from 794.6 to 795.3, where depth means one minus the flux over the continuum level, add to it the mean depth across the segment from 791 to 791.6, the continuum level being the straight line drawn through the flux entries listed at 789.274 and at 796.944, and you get 0.21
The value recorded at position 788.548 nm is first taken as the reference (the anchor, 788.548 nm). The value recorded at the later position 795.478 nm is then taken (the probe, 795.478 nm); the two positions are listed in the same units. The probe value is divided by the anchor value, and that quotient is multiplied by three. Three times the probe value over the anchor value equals 2.65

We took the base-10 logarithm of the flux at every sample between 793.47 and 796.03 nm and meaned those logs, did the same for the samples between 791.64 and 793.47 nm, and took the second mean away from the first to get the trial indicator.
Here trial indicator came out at -0.010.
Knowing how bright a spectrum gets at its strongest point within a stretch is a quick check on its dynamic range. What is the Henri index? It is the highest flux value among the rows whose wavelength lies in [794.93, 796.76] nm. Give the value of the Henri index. 18.58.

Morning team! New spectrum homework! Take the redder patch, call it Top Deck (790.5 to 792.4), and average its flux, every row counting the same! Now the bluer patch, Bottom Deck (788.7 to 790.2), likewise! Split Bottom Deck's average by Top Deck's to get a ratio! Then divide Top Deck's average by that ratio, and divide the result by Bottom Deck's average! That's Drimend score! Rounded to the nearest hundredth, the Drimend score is 0.89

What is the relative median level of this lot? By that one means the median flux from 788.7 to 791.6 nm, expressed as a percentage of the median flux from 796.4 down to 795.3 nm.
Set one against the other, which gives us 102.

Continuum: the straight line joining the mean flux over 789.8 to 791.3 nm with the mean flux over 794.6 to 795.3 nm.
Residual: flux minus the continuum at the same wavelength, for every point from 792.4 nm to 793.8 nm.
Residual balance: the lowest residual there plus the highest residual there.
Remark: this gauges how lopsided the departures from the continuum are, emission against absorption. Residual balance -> 1.0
